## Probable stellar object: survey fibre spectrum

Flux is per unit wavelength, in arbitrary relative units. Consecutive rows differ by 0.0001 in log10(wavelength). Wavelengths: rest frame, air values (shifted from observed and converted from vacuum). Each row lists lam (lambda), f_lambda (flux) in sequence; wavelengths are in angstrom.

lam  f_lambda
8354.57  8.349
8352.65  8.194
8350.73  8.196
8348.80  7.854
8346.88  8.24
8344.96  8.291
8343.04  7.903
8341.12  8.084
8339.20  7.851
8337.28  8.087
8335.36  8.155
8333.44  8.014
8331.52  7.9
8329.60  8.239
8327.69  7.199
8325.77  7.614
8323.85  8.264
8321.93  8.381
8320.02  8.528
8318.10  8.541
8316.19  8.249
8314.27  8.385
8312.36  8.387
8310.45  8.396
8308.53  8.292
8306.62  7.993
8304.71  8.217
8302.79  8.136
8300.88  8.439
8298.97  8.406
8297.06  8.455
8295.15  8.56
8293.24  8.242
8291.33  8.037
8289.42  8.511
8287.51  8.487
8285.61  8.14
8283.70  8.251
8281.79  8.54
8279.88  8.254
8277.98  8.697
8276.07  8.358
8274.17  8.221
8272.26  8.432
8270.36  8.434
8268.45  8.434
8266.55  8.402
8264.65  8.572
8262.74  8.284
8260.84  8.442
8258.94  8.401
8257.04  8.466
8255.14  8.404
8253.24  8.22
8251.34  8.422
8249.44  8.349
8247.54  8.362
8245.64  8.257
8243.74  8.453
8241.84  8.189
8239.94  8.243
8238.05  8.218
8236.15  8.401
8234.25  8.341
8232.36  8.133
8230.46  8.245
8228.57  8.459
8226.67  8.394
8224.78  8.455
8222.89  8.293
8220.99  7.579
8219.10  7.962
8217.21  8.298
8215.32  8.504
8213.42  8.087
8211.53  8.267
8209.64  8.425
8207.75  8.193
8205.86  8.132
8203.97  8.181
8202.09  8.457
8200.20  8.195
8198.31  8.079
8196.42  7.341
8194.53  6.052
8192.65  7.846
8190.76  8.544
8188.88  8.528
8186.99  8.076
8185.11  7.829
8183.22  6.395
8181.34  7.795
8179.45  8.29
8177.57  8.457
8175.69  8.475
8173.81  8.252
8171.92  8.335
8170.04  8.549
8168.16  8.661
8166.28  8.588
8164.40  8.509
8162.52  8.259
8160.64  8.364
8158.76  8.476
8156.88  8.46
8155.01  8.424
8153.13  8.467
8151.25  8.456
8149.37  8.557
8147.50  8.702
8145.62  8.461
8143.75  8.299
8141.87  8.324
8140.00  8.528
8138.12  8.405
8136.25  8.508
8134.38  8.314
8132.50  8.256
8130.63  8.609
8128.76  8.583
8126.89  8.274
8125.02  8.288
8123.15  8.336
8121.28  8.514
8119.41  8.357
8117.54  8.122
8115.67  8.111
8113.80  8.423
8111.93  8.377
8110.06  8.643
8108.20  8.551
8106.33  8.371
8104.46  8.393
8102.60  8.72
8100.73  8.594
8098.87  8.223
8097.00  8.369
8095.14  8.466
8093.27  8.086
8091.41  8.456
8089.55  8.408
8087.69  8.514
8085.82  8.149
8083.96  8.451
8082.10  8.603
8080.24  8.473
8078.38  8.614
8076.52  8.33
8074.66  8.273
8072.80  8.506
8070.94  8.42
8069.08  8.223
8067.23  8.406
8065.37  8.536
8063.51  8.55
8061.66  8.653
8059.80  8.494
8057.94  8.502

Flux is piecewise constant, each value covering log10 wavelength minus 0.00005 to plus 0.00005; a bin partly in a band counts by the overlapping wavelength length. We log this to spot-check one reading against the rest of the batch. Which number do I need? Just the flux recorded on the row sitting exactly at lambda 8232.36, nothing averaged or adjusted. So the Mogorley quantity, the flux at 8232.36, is 8.133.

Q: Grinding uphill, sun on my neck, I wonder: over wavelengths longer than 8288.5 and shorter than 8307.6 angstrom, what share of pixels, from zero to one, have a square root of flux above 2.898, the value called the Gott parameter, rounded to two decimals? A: 0.50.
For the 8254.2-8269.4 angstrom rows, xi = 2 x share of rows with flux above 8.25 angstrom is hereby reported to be 2.0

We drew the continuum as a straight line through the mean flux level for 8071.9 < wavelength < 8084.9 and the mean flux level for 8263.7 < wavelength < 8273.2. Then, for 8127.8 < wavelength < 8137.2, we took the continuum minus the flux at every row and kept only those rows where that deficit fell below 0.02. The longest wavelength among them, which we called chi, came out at 8136.25 angstrom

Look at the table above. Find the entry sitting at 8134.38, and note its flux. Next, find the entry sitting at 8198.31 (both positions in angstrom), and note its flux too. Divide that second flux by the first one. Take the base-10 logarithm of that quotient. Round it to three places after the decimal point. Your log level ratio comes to -0.012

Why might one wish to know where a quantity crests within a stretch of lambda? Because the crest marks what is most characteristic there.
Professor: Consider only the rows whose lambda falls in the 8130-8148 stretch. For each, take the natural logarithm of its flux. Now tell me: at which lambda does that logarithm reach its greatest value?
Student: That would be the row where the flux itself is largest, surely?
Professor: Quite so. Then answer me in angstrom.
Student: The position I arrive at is 8147.50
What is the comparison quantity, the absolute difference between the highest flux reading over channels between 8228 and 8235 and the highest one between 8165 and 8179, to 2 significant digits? 0.20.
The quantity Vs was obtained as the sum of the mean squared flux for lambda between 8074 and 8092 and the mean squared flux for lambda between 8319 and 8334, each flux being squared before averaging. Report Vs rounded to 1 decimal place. 135.5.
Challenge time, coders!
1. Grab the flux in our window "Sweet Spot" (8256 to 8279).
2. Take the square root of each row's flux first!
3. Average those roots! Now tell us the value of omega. 2.90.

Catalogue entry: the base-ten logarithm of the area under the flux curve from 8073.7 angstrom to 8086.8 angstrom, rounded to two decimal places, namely 2.04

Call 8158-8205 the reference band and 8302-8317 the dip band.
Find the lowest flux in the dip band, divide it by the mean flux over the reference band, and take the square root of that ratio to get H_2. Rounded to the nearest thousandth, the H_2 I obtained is 0.993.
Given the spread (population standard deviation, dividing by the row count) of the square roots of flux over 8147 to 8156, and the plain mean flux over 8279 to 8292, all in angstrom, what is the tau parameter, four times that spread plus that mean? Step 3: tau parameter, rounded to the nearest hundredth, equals 8.39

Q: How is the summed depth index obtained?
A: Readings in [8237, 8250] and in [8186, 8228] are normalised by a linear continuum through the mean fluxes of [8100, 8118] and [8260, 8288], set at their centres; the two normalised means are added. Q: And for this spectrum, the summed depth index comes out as 1.95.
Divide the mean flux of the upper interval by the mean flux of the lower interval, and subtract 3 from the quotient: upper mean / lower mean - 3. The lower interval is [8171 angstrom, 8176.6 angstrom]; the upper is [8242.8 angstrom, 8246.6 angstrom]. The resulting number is -2.00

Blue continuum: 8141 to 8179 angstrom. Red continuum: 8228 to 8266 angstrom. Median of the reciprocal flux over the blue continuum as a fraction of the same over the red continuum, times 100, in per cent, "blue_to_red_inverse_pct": 99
